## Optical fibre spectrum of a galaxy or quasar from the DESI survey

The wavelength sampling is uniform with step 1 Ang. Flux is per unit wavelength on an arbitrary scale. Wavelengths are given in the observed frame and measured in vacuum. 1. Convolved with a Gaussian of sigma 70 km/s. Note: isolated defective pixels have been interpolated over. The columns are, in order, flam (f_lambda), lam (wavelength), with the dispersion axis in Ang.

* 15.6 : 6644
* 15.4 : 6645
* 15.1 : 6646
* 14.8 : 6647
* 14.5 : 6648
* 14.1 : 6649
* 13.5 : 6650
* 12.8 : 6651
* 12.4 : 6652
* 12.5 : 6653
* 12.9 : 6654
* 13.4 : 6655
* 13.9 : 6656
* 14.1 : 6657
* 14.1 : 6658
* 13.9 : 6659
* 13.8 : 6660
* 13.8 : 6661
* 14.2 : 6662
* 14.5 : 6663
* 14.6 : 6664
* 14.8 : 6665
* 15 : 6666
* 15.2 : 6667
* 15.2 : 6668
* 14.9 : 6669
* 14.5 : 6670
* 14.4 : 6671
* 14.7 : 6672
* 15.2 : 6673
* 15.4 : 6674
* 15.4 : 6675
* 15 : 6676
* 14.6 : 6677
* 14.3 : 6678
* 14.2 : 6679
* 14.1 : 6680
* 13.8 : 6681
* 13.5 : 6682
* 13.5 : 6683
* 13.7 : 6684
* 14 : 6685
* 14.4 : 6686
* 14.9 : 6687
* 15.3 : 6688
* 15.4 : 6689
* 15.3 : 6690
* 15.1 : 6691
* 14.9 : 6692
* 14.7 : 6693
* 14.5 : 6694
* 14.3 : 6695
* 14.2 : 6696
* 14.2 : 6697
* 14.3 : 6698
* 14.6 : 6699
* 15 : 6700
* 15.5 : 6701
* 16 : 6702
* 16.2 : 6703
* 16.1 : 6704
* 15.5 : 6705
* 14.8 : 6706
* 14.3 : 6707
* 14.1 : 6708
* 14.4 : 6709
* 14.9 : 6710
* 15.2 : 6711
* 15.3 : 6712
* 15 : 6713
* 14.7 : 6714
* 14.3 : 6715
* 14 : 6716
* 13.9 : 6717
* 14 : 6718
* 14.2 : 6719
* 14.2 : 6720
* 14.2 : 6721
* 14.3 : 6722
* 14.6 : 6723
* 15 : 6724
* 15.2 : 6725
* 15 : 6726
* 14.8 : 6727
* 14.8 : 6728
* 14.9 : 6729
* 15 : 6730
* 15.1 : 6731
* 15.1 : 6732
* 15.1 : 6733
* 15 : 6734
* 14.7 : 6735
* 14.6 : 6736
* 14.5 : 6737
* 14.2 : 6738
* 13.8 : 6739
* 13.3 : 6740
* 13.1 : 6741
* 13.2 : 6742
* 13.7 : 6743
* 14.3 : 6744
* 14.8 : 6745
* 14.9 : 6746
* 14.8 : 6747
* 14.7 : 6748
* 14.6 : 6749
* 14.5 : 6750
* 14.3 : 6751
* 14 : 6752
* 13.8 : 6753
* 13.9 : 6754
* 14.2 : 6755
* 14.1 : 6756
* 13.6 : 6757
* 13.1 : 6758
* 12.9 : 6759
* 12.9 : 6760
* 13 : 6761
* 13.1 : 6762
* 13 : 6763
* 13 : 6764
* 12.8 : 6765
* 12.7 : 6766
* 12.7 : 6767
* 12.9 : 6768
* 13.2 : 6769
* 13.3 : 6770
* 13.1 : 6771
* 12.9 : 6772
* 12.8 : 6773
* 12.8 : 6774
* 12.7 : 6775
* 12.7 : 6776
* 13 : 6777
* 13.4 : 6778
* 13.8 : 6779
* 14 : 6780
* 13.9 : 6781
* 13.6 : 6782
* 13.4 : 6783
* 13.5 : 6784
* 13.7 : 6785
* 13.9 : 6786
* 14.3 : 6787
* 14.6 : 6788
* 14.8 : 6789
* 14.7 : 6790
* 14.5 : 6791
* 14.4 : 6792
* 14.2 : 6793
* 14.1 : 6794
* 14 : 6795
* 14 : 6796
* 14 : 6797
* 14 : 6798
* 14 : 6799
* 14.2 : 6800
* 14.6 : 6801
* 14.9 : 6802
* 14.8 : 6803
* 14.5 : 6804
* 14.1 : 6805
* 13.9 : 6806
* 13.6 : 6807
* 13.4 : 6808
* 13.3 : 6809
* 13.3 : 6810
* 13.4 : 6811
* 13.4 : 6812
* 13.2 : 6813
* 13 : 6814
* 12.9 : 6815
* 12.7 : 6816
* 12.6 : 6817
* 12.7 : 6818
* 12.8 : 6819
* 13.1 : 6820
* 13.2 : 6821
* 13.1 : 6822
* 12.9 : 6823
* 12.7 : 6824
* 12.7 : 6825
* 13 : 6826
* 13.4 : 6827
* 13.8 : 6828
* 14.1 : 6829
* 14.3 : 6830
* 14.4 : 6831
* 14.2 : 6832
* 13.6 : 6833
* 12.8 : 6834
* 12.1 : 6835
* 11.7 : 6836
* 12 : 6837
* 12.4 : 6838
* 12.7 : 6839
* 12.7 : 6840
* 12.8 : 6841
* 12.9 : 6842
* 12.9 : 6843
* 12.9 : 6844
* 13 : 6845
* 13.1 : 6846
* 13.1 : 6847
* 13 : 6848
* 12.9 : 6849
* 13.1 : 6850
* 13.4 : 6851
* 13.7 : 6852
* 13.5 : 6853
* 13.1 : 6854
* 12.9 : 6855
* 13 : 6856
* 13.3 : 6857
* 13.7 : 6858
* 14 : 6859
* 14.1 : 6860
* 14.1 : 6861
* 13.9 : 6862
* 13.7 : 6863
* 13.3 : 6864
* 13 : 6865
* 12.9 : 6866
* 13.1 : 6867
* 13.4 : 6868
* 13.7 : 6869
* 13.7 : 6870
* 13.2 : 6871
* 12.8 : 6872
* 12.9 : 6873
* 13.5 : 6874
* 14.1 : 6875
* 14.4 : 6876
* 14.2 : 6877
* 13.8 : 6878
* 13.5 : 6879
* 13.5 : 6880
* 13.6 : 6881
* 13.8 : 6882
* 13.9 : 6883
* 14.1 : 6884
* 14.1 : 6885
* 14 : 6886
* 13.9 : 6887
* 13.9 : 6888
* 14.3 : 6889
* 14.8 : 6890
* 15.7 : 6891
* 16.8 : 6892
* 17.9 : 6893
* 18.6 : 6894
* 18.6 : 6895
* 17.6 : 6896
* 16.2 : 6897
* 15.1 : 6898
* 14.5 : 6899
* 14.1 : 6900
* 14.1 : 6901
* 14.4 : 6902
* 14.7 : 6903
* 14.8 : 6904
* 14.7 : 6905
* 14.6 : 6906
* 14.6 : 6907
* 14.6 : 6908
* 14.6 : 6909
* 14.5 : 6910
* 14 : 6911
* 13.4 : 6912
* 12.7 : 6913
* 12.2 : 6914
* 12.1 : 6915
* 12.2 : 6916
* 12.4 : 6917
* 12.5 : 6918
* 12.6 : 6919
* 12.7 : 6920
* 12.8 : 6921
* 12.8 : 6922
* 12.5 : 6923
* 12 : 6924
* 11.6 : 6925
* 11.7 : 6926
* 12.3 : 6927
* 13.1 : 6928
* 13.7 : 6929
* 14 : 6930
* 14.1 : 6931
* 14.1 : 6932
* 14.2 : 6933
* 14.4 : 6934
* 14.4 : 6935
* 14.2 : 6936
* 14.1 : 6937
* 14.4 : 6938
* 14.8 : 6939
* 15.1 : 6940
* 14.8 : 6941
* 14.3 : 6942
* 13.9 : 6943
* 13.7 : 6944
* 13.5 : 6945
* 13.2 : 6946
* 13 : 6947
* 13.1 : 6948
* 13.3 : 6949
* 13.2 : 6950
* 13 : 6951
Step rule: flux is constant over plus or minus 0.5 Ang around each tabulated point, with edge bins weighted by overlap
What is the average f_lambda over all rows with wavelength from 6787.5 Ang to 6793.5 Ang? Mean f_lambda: 14.5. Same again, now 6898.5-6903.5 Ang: 14.4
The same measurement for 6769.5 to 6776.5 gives 12.9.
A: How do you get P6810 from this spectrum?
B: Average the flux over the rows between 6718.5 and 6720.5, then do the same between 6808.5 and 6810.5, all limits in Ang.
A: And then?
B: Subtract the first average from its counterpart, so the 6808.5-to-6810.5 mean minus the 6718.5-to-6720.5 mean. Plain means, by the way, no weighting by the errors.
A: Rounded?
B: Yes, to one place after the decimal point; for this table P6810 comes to -0.9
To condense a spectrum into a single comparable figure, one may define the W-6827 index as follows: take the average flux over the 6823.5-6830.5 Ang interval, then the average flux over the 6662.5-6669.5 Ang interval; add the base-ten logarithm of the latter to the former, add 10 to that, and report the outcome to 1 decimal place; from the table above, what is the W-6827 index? 24.6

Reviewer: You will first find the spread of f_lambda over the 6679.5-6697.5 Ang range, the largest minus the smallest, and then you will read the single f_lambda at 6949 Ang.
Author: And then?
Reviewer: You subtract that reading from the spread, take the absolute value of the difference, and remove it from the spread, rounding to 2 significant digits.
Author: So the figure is -9.5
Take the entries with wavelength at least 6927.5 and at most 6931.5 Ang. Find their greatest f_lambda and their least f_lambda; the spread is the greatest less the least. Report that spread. 1.00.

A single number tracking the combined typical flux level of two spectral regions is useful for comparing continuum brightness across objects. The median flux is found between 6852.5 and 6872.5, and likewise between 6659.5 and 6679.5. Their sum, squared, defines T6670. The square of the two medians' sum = 784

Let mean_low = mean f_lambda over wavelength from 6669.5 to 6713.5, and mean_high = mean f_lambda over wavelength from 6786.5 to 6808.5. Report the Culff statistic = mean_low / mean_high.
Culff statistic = 1.03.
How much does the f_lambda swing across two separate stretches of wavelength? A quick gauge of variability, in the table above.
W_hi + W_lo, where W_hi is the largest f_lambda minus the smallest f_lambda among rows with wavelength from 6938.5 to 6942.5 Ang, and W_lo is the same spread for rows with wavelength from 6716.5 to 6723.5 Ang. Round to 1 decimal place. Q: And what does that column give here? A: 1.5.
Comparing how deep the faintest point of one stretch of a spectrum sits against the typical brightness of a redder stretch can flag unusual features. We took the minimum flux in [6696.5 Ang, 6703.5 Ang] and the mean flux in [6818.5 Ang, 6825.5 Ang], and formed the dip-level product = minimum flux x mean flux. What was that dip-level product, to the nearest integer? 184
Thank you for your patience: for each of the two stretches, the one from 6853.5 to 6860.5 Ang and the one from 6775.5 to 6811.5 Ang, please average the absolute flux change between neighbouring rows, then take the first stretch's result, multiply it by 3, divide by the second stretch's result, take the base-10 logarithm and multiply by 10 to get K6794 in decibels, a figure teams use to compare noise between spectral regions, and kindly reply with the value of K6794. 5.6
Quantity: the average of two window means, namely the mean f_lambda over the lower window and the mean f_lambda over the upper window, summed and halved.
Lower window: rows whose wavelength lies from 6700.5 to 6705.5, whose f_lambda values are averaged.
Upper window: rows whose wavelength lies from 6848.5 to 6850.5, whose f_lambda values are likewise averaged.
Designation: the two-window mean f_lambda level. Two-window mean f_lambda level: 14.4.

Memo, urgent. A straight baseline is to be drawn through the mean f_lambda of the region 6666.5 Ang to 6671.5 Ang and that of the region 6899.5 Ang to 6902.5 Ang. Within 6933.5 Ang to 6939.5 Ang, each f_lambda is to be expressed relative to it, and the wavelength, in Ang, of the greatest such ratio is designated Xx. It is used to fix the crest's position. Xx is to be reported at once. 6939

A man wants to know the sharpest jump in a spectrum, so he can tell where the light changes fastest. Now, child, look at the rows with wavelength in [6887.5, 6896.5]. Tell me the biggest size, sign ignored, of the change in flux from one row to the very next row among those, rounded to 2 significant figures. 1.1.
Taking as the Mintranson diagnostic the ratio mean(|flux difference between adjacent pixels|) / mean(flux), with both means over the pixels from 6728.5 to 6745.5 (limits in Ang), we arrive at 0.0170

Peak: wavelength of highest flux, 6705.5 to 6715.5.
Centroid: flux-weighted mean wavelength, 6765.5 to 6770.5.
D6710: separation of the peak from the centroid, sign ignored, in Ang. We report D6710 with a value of 56.0 Ang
